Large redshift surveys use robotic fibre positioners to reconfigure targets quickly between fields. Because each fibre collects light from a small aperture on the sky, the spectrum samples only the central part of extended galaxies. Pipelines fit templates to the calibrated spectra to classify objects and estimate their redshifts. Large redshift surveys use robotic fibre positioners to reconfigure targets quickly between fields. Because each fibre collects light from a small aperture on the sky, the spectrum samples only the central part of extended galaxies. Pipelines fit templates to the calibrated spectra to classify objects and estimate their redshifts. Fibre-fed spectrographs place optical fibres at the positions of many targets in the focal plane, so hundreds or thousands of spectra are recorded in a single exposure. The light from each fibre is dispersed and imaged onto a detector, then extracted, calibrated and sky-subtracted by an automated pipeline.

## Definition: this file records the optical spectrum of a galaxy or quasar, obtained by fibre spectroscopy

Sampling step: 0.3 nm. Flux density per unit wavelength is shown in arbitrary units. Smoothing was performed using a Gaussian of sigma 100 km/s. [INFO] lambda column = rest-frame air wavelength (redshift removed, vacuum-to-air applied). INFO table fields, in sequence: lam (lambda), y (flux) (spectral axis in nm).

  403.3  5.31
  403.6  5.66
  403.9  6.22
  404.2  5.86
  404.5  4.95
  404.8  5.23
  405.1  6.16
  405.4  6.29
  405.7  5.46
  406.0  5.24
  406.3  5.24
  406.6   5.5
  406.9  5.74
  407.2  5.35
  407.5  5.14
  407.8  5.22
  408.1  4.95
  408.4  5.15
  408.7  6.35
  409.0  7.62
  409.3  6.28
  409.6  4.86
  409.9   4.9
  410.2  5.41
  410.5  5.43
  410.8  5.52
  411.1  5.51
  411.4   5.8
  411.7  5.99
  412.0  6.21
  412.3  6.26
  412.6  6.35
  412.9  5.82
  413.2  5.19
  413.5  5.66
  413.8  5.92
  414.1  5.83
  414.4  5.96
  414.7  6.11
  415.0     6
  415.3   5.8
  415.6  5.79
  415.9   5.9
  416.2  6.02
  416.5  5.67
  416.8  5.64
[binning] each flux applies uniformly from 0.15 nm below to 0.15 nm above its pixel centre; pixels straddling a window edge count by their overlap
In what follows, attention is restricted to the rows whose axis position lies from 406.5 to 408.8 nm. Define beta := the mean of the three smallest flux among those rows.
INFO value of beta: 5.08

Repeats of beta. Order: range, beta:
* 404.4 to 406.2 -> 5.14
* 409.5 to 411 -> 5.06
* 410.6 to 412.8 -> 5.61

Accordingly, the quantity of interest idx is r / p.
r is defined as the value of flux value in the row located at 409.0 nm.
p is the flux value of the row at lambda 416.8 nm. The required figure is 1.35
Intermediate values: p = 5.64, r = 7.62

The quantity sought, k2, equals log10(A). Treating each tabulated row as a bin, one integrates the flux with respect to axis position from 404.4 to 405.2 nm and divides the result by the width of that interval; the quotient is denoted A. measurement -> 0.735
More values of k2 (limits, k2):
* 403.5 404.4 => 0.769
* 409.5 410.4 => 0.707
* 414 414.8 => 0.776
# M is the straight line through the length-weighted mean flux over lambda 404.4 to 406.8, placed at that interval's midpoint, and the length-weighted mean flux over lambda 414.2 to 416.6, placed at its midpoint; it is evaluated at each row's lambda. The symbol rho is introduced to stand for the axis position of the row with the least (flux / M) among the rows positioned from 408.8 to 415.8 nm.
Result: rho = 409.6 nm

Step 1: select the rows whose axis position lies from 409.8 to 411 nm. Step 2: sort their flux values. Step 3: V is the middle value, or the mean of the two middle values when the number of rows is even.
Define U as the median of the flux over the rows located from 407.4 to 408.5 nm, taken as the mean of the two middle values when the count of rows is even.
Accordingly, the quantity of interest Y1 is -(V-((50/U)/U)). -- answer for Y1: -3.5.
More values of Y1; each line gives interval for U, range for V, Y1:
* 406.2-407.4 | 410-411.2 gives -3.8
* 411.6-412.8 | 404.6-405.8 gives -4.5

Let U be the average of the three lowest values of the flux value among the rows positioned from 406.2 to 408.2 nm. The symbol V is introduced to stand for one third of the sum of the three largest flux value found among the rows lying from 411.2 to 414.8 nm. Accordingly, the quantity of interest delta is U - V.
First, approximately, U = 5.10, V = 6.27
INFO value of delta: -1.170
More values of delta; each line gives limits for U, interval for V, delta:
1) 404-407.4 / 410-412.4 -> -1.013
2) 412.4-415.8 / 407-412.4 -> -1.203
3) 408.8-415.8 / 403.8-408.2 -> -1.240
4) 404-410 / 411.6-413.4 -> -1.370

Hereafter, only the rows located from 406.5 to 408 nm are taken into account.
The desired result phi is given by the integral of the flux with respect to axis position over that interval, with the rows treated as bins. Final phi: 8.06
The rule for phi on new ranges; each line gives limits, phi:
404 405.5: 8.54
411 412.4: 8.34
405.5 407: 8.18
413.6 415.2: 9.52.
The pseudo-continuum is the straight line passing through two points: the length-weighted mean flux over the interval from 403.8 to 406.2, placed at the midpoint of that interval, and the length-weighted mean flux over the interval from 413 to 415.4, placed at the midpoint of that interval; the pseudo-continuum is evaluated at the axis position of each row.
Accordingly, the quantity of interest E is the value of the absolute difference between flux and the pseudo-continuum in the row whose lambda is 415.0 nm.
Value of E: 0.2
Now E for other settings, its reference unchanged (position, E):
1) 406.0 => 0.4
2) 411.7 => 0.2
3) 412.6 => 0.6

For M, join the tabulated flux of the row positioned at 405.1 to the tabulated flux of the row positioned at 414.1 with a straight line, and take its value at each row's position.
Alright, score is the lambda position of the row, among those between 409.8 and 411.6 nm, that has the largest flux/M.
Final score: 411.4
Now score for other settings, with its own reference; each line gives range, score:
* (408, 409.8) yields 409.0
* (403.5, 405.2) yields 403.9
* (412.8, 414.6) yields 414.4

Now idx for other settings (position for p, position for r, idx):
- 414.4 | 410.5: 0.91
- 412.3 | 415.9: 0.94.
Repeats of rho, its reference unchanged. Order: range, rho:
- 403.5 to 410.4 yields 409.6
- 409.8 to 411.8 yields 409.9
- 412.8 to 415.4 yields 413.2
